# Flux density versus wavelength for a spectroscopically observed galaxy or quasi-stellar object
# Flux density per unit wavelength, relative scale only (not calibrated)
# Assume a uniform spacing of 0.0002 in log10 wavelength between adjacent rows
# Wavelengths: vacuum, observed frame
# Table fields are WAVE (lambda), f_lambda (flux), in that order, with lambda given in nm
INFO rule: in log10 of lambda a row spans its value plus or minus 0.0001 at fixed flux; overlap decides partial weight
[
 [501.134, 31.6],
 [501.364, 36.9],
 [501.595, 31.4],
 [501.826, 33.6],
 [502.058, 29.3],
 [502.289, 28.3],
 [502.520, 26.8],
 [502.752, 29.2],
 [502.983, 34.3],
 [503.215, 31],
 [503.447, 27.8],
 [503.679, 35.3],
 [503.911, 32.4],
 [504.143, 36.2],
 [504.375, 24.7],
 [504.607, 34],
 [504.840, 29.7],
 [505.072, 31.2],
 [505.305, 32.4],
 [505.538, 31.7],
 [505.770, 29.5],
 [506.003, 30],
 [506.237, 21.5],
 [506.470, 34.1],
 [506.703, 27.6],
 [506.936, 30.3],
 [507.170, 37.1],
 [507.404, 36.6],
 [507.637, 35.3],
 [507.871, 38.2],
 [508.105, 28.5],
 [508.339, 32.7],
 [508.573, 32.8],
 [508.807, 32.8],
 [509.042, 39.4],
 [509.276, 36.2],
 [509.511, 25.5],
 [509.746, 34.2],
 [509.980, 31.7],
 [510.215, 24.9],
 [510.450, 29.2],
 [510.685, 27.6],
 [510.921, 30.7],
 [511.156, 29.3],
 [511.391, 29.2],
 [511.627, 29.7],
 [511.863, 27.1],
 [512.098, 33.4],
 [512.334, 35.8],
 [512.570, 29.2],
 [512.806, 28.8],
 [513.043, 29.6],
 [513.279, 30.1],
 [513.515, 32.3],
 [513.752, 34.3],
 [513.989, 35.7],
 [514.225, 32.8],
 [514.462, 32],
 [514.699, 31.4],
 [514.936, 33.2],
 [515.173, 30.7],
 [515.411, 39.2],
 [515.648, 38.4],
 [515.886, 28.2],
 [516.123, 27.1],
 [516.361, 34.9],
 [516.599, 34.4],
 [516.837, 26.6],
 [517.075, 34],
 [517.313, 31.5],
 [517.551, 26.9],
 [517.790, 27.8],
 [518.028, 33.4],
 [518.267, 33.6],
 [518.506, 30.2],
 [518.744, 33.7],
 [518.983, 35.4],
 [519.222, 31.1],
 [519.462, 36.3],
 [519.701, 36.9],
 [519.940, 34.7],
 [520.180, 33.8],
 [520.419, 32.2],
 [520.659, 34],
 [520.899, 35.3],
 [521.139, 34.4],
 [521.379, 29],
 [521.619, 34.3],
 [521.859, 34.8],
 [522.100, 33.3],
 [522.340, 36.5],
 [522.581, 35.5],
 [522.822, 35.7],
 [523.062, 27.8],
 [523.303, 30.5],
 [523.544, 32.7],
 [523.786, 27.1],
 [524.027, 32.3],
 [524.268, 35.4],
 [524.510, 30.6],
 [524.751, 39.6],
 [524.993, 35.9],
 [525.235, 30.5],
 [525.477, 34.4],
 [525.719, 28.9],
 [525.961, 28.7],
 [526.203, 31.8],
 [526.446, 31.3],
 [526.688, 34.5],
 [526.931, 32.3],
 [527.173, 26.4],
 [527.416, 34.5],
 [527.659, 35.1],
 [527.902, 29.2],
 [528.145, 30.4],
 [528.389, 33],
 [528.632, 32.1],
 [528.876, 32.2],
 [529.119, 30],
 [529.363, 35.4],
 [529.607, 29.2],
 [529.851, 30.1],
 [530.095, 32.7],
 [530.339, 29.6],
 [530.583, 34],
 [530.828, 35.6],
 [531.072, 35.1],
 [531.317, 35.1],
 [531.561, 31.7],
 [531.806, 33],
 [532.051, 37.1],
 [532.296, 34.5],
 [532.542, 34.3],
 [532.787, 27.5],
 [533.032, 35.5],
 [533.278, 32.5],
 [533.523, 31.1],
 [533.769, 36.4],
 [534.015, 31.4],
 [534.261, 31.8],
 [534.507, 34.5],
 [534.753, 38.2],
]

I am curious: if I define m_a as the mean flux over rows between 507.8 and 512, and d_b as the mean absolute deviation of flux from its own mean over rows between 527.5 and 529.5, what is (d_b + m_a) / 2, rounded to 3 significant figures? 16.4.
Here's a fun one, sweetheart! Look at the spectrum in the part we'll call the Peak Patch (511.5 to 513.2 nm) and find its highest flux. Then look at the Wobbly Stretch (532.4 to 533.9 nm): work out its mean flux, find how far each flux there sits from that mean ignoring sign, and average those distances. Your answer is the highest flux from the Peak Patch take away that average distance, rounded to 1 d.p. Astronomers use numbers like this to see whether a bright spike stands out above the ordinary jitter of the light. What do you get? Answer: 33.3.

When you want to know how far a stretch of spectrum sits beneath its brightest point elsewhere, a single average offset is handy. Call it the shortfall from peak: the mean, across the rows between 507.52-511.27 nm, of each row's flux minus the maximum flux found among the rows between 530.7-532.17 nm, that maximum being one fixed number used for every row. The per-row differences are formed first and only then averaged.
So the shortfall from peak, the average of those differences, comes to -5.3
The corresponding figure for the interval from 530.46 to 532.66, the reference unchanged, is -2.6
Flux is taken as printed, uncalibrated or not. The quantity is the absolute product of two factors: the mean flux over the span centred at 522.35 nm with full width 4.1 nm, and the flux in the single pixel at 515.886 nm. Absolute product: 930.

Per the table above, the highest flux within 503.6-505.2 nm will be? 36.2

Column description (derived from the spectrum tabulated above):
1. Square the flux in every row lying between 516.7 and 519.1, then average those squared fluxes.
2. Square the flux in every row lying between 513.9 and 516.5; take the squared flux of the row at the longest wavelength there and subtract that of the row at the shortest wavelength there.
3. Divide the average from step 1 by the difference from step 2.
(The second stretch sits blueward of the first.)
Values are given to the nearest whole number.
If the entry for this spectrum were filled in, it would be -18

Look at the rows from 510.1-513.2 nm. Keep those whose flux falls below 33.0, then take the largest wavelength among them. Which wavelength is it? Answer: 513.043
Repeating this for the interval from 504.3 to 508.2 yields 508.105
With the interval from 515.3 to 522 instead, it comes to 521.379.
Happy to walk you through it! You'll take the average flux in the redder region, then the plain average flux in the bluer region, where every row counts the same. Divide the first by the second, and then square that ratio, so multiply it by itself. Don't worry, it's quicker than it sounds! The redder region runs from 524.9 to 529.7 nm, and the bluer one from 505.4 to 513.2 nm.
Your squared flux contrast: 1.04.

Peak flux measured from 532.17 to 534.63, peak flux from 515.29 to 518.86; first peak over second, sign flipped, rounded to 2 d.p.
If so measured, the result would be -0.93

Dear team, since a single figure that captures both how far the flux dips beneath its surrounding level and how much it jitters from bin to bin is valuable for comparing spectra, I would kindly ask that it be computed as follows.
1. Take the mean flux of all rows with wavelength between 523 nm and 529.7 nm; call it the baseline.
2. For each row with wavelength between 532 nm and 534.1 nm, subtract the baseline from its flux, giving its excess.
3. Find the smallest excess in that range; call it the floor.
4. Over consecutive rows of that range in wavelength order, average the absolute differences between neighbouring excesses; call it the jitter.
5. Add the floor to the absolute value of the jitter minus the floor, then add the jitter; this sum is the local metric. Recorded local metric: 8.1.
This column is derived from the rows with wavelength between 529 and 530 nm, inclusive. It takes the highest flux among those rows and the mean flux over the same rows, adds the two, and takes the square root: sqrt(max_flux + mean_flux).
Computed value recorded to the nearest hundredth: 8.16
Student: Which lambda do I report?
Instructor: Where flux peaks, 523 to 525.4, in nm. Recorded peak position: 524.751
